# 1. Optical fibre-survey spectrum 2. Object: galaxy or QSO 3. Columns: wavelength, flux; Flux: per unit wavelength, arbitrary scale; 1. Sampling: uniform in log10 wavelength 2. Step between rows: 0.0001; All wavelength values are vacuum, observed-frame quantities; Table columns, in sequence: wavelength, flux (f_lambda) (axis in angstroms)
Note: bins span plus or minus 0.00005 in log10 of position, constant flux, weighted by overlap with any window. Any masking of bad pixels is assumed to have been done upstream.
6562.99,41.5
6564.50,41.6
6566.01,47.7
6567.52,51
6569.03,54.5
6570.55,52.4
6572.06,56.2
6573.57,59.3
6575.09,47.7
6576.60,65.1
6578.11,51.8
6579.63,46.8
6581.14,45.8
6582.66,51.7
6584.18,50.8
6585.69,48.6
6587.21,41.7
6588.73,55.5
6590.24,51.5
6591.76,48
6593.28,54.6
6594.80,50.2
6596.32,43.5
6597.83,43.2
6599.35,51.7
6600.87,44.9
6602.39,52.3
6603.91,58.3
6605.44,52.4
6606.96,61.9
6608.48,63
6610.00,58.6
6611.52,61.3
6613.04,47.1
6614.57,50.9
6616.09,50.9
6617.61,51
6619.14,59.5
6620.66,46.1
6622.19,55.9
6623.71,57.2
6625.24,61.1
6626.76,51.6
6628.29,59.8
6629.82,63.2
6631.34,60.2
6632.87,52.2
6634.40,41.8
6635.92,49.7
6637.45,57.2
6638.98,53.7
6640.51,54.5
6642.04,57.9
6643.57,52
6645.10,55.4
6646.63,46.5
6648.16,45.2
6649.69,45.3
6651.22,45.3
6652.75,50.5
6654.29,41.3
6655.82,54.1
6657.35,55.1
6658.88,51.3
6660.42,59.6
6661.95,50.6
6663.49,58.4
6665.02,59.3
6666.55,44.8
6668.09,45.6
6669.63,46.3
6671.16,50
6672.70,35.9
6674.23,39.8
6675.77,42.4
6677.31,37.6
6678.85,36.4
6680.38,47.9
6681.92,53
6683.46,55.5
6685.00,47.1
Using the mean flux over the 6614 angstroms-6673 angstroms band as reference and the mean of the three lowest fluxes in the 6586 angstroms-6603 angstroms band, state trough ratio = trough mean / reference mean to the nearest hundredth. 0.82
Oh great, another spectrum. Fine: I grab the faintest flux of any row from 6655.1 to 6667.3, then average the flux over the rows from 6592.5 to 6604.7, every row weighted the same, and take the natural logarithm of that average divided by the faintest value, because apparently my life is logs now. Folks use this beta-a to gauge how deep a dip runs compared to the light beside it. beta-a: 0.11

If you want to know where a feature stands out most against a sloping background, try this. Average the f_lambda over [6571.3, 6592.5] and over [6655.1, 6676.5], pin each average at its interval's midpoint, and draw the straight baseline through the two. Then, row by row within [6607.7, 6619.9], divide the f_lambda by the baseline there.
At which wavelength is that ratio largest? 6608.48 angstroms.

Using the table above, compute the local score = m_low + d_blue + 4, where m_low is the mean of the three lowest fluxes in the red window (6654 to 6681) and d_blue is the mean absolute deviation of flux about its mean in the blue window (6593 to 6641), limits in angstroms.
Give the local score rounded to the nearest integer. 46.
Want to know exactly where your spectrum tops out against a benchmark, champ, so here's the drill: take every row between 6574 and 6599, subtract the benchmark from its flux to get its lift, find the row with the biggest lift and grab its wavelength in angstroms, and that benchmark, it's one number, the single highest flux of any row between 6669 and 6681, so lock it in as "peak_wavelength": 6576.60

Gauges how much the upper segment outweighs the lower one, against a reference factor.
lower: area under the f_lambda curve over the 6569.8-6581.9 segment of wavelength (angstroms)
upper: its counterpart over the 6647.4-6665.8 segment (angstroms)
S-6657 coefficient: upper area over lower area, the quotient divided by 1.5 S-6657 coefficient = 1.0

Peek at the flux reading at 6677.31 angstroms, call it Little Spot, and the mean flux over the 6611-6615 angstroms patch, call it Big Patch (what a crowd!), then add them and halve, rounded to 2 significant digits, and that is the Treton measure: 45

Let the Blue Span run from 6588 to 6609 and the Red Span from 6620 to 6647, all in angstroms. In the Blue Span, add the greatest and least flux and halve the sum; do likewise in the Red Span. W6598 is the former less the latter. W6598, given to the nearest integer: 1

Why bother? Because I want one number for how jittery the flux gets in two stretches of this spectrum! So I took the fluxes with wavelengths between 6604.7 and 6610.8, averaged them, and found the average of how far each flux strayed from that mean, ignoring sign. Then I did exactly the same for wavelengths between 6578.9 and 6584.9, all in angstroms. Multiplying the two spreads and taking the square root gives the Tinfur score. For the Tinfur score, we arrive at 2.9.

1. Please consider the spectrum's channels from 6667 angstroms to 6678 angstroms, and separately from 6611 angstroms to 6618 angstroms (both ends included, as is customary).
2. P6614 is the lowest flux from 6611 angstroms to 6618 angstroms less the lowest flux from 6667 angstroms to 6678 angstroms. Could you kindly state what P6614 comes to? 11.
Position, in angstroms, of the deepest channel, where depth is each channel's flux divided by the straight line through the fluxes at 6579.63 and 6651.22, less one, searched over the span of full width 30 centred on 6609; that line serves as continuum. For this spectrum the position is 6597.83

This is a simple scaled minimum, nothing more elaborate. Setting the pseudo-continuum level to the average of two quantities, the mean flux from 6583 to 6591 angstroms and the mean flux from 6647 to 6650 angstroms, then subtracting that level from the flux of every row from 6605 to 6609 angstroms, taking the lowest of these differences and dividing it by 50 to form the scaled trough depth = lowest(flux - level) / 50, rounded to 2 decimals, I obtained 0.10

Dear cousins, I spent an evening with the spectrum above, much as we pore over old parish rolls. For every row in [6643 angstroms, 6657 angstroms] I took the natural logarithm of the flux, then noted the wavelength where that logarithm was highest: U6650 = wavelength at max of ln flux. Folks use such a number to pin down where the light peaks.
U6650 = 6645.10 angstroms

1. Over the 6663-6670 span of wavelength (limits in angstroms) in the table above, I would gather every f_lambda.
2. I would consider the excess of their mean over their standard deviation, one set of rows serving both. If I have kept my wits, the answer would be 44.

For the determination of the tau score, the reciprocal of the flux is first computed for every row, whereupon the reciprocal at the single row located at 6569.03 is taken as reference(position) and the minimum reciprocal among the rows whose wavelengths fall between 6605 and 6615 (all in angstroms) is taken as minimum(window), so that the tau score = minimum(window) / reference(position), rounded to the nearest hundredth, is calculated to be 0.87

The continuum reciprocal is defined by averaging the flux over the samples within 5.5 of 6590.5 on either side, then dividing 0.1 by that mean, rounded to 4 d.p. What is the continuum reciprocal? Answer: 0.0020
